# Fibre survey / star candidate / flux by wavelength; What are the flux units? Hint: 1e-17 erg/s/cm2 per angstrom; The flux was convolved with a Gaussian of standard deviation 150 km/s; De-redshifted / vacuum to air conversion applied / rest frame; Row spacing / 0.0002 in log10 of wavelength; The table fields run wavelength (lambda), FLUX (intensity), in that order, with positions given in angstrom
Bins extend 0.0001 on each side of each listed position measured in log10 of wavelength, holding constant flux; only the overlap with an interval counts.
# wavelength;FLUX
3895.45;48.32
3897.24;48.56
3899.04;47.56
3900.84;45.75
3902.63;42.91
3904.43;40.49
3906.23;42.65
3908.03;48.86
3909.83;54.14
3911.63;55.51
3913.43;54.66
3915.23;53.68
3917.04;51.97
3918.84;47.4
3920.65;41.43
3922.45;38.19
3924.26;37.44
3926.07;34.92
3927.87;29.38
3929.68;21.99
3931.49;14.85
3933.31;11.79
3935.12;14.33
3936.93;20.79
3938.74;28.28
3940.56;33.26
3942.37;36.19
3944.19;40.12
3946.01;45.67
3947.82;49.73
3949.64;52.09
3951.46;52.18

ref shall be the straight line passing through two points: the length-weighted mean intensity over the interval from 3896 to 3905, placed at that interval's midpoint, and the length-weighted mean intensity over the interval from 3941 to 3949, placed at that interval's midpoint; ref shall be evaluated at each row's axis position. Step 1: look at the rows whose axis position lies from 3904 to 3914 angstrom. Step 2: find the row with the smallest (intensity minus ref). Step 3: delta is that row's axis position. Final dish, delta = 3904.43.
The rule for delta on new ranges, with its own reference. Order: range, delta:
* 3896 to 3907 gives 3904.43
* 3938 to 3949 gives 3938.74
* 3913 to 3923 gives 3922.45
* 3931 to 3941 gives 3933.31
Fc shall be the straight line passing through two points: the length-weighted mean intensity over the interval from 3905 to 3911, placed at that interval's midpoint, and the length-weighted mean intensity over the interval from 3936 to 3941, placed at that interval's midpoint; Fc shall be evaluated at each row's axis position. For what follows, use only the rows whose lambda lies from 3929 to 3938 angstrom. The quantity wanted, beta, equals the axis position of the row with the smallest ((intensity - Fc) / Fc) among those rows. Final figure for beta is 3933.31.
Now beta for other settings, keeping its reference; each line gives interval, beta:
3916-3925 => 3922.45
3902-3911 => 3904.43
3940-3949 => 3940.56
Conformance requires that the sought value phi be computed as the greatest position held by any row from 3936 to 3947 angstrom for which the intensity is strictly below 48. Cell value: 3946.01 angstrom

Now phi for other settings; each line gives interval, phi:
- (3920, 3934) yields 3933.31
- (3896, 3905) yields 3904.43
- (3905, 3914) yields 3906.23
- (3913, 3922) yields 3920.65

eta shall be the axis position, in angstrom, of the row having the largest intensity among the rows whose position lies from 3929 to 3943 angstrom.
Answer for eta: 3942.37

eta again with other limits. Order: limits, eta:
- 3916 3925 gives 3917.04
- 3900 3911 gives 3909.83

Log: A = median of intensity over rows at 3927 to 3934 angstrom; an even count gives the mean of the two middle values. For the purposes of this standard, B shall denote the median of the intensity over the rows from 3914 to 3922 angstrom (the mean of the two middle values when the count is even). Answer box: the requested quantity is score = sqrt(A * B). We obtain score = 30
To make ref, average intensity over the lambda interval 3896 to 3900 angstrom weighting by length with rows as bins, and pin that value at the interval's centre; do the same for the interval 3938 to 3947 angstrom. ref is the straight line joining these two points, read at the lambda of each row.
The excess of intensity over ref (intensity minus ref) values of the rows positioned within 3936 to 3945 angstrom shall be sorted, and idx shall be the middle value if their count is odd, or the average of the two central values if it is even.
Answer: -4.2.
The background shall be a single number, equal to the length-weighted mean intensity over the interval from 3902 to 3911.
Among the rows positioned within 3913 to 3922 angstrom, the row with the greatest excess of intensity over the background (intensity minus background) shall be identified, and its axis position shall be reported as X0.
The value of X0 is 3913.43 angstrom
